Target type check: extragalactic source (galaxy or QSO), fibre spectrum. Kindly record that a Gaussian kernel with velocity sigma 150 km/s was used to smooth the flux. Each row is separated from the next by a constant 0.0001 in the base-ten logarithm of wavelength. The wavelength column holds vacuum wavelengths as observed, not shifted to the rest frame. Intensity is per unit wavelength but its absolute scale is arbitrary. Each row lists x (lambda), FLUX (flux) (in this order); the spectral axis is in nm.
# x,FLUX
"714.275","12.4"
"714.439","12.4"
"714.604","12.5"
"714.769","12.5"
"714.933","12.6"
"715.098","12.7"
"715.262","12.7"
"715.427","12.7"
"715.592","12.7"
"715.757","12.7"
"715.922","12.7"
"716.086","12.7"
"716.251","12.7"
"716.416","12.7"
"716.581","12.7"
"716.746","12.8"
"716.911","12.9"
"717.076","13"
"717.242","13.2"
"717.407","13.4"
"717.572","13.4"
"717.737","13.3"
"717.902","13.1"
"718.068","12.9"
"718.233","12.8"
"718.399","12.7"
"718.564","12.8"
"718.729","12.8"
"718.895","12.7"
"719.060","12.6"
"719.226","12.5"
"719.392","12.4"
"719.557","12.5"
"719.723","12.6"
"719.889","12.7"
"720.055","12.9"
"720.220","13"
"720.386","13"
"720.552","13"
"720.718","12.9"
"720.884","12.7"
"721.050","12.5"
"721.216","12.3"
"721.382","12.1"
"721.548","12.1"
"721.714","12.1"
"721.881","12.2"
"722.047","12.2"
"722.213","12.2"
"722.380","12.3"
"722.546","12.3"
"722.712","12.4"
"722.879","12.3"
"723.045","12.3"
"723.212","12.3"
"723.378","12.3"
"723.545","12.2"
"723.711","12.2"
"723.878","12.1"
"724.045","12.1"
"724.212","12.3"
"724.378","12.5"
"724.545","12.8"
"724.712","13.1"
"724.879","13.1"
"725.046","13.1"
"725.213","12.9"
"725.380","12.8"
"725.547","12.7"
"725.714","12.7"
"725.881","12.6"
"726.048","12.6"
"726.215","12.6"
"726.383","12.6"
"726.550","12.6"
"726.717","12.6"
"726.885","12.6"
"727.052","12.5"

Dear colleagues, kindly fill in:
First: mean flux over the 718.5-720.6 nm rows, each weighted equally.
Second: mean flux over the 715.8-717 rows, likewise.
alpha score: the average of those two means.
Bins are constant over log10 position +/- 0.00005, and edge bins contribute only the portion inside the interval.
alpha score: 12.7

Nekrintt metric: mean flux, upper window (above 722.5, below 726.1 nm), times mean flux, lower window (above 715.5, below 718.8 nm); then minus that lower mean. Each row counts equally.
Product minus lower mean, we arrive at 149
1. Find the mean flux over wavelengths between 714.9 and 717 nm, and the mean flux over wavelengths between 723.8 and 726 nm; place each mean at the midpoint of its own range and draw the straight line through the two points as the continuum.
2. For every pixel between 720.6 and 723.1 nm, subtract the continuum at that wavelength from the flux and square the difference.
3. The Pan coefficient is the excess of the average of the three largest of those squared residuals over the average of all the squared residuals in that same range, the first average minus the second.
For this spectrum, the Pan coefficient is 0.17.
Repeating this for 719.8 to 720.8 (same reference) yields 0.03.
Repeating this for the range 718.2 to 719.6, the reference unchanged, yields 0.03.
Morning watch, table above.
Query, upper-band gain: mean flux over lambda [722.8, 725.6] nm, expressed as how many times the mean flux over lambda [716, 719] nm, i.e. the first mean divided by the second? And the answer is 0.97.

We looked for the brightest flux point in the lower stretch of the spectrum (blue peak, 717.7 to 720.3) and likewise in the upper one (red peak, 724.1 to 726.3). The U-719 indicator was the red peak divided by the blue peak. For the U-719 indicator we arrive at 0.98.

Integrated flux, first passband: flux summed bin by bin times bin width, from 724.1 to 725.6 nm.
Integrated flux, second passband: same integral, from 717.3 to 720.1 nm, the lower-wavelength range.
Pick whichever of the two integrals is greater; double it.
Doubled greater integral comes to 72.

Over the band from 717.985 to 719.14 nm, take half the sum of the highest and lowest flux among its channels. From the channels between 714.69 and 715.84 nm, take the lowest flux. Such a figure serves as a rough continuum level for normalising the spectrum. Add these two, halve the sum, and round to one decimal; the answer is 12.6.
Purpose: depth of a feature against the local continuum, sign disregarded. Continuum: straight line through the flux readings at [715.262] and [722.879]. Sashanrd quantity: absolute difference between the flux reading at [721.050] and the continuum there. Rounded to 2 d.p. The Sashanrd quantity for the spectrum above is 0.10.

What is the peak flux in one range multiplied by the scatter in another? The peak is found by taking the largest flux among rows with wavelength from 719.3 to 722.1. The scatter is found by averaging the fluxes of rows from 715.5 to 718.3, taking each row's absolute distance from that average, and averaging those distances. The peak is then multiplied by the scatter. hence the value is 2.84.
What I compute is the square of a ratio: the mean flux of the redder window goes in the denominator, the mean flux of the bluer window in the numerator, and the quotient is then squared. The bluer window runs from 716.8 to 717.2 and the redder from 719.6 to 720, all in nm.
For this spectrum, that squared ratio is 1.05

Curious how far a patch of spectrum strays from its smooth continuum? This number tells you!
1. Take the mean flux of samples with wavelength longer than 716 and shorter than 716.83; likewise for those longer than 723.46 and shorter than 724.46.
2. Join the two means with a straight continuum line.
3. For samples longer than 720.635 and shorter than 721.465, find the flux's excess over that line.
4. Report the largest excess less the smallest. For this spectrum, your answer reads 0.76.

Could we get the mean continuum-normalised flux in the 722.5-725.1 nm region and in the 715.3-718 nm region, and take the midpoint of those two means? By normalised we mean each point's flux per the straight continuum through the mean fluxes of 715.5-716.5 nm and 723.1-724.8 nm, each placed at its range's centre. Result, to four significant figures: 1.012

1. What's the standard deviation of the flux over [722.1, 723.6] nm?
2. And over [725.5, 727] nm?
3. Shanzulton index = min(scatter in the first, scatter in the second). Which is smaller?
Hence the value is 0.04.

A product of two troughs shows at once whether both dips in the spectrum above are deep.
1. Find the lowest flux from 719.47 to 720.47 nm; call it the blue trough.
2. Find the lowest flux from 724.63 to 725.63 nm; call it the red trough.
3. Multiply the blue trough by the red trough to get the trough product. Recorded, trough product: 159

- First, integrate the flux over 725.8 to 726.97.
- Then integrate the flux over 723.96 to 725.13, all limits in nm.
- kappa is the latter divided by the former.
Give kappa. 1.01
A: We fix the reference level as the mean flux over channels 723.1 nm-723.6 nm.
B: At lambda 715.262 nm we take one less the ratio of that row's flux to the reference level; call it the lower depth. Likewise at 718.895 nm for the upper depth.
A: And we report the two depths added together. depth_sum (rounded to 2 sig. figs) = -0.071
